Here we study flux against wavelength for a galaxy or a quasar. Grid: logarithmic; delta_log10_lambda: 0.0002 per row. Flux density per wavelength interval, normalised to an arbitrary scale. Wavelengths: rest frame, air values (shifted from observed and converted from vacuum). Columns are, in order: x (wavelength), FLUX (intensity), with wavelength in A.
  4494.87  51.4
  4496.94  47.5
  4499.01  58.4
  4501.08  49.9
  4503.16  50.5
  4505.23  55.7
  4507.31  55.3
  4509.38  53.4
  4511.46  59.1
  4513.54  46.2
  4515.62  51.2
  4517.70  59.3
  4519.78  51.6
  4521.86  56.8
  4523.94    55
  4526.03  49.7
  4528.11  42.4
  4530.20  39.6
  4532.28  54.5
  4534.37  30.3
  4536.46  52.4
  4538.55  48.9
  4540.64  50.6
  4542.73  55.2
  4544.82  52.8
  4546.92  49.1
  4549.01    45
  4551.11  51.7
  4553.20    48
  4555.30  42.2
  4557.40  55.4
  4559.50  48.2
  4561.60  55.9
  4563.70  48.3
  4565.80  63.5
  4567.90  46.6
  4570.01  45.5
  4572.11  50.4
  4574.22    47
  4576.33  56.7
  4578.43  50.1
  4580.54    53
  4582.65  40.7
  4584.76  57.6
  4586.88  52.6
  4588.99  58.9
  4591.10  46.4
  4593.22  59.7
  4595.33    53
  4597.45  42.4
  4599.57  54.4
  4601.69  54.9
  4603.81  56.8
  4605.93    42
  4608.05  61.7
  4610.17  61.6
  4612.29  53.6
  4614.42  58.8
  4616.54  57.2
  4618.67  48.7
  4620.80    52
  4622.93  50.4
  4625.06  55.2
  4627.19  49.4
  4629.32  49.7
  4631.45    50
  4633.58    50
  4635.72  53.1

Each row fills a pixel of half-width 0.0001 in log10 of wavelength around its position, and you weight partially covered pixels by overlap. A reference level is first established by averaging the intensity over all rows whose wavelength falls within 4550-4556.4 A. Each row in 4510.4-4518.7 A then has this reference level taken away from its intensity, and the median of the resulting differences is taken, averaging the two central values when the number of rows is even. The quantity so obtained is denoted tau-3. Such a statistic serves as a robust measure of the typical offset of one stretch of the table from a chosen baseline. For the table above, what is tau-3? 8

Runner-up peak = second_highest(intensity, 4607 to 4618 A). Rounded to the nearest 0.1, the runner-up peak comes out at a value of 61.6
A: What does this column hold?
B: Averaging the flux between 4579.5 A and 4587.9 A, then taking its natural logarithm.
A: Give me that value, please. 3.93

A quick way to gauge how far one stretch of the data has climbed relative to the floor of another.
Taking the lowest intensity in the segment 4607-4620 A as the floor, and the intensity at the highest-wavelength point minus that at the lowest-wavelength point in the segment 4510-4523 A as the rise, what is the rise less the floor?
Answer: -51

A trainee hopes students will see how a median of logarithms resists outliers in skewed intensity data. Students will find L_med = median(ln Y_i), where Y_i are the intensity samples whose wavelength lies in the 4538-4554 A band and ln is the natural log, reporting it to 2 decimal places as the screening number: 3.91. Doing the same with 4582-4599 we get 3.97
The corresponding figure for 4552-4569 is 3.88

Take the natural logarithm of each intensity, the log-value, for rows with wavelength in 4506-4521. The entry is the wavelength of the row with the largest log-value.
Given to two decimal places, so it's 4517.70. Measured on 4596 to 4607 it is 4603.81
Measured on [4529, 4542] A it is 4532.28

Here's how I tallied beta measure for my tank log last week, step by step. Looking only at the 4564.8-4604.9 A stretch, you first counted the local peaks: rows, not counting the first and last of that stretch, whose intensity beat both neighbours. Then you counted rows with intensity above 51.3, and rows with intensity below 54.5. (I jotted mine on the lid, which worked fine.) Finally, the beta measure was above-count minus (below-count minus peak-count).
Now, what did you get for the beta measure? 5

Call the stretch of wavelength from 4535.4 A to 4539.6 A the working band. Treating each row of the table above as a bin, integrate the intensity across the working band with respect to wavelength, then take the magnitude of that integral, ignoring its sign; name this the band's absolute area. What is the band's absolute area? 212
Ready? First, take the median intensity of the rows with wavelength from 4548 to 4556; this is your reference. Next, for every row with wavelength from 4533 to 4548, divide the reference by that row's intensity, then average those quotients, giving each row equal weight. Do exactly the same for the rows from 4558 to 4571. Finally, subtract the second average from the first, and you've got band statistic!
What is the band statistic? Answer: 0.08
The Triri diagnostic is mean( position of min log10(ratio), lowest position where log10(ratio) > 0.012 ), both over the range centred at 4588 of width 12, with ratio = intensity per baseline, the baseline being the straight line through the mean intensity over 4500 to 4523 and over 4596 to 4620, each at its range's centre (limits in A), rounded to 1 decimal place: 4583.7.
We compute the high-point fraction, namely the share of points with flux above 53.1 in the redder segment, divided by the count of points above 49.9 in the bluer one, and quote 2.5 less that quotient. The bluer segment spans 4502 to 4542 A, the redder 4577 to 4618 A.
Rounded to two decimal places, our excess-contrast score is 2.46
